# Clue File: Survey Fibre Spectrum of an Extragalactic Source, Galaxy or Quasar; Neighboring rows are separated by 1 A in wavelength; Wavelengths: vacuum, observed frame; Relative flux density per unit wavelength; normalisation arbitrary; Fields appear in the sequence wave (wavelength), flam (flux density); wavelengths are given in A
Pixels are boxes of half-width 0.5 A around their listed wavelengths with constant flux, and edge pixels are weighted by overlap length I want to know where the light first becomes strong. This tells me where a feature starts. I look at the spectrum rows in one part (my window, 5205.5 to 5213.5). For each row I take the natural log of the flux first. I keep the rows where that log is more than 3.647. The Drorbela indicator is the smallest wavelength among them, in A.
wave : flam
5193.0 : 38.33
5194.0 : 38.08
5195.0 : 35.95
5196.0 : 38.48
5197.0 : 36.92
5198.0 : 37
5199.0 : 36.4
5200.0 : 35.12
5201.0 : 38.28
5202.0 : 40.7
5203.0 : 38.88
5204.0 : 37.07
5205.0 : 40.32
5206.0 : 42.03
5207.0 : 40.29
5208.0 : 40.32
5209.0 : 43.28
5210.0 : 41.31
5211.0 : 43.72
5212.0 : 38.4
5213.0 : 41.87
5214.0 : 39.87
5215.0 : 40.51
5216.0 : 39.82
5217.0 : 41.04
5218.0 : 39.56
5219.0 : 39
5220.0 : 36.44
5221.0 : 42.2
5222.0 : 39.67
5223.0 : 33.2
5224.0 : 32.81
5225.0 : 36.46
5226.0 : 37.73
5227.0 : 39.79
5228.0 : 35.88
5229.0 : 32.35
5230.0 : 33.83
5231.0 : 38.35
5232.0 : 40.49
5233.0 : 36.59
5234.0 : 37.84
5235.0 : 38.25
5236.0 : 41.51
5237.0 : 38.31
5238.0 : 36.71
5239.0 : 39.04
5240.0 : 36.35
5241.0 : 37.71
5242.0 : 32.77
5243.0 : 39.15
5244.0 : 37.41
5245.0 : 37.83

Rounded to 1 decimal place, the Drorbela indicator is 5206.0 A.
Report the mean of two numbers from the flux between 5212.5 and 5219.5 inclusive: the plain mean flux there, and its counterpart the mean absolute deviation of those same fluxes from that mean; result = 20.5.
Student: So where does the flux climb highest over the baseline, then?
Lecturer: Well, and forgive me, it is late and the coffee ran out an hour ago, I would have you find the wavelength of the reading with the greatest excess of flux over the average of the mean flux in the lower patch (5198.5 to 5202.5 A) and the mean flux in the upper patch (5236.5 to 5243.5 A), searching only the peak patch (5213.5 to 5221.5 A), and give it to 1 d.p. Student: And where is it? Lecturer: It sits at 5221.0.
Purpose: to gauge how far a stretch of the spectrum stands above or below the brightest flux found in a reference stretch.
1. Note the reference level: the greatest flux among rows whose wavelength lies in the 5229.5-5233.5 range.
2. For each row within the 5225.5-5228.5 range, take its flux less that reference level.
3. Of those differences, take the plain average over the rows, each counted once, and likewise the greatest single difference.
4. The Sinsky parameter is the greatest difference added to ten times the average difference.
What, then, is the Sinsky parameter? -28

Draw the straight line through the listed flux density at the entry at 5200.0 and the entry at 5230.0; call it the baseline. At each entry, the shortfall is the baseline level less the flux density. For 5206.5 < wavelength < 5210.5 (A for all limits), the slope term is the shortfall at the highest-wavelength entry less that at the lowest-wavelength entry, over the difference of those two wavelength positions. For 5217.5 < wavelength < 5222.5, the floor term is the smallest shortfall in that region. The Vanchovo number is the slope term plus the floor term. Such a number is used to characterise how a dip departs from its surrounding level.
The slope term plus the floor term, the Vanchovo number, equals -8.4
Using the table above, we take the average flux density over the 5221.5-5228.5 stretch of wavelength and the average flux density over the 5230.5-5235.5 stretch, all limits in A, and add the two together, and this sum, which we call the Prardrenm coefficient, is 74.8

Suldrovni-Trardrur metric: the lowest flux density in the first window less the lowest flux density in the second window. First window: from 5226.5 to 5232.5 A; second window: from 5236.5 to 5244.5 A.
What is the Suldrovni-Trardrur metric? 0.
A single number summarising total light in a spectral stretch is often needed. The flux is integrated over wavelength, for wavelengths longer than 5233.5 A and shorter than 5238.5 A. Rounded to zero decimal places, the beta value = 193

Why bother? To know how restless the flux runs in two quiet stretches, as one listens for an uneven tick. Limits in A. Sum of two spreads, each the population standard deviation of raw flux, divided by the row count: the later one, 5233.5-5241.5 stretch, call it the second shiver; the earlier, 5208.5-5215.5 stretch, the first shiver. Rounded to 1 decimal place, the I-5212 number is 3.2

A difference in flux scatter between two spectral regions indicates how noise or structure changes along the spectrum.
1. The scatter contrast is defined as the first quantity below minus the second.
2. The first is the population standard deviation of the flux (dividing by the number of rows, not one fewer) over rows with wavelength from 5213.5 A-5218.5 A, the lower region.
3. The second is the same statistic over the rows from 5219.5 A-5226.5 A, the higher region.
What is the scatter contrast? -2.6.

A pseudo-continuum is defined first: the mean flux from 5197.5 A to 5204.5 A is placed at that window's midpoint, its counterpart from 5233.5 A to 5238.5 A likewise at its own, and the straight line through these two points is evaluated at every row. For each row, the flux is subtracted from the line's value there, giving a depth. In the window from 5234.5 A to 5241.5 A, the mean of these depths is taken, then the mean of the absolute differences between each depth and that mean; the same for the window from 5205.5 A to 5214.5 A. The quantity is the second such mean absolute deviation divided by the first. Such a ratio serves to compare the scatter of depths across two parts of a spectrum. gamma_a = 1.1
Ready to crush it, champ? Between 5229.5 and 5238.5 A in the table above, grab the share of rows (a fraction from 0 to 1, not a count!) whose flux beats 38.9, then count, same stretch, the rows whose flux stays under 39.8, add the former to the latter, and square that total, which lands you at 52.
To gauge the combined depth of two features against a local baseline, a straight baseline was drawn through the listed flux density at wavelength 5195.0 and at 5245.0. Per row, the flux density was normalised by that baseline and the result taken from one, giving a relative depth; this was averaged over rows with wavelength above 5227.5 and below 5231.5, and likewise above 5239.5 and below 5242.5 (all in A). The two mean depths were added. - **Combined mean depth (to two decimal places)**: 0.11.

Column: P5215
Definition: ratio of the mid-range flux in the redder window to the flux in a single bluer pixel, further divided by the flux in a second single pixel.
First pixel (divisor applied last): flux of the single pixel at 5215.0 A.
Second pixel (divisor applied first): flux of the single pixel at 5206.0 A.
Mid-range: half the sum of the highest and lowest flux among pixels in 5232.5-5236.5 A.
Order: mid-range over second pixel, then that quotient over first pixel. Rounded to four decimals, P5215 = 0.0229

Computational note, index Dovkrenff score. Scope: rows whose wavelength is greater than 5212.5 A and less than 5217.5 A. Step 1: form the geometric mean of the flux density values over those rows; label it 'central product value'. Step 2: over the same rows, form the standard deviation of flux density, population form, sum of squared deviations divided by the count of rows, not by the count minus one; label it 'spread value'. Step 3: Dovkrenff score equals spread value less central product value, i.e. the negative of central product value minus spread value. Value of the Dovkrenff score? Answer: -39.8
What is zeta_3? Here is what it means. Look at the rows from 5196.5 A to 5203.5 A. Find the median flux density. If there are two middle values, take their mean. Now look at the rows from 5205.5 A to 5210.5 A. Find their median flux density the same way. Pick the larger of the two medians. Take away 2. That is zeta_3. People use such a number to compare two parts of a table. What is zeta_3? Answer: 39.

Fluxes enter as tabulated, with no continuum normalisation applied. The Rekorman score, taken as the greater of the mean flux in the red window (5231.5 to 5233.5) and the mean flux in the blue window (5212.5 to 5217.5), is 40.6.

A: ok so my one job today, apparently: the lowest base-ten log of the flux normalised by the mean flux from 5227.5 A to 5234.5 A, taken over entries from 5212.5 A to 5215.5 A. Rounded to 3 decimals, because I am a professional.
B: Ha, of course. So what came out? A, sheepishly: 0.039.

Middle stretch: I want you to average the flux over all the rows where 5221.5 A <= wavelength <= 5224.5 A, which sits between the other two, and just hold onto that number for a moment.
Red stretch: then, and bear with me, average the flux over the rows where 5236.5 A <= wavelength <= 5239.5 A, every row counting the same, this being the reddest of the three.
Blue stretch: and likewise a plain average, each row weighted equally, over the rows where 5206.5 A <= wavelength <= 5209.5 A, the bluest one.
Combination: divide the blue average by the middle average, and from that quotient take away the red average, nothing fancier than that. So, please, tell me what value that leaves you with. -36.8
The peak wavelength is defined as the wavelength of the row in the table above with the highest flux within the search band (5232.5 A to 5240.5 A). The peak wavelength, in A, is 5236.0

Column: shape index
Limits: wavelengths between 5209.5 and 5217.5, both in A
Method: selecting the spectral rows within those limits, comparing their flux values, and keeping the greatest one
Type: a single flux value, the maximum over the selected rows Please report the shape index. 43.72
